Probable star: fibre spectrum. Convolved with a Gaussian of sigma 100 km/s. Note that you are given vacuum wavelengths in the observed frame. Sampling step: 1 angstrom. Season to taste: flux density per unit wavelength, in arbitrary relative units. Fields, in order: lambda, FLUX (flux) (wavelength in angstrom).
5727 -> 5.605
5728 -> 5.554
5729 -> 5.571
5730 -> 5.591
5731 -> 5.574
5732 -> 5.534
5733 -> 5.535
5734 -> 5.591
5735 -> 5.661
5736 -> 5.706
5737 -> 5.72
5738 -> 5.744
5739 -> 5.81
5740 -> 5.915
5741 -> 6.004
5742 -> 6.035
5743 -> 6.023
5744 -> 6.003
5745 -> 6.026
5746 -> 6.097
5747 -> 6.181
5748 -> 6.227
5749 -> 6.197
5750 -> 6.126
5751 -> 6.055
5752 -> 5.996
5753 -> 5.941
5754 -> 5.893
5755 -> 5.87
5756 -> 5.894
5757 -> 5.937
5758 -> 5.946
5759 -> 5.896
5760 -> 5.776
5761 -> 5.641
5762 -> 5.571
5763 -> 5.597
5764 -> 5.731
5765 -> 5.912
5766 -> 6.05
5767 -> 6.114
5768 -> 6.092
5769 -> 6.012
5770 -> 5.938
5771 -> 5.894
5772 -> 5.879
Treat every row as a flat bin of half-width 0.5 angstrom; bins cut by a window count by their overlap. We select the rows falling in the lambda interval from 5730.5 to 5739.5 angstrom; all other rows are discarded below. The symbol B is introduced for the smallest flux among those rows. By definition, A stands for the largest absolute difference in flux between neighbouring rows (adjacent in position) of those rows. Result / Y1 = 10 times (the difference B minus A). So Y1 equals 54.6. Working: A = 0.070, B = 5.534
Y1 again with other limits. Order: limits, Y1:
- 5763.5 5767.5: 55.5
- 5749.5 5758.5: 58.0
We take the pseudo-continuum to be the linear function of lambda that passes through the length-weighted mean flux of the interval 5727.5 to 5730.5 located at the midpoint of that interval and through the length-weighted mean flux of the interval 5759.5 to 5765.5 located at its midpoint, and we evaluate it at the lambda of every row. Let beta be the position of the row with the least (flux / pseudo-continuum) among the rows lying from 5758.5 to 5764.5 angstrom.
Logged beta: 5762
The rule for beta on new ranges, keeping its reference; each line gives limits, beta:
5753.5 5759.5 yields 5755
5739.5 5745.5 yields 5740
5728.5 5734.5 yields 5733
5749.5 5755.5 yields 5755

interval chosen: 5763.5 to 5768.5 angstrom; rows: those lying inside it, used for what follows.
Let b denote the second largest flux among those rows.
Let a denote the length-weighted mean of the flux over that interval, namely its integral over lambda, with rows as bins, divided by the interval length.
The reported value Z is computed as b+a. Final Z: 12.1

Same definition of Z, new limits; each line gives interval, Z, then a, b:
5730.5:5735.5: 11.2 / 5.58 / 5.591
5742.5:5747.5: 12.2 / 6.07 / 6.097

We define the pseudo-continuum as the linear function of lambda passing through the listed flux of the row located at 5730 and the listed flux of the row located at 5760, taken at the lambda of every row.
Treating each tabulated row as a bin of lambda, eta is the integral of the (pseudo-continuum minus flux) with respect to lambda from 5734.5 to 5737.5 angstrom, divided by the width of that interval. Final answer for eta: -0.07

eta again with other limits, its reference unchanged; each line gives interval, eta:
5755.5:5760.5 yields -0.13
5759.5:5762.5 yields 0.12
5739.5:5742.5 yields -0.33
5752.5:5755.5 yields -0.16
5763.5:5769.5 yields -0.17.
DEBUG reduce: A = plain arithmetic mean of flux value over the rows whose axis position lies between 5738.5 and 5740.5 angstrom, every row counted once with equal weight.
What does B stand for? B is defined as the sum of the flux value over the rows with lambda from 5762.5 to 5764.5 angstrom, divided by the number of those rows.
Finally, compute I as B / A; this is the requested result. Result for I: 0.97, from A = 5.86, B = 5.66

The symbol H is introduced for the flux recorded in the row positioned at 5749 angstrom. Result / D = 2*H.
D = 12.4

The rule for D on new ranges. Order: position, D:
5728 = 11.1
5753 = 11.9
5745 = 12.1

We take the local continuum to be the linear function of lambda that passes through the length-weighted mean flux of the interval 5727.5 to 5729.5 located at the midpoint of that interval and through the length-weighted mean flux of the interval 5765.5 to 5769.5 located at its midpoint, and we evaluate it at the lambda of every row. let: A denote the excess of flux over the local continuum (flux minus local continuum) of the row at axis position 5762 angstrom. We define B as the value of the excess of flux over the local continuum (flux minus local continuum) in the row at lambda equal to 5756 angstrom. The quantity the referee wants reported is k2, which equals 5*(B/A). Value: 0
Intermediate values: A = -0.42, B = -0.02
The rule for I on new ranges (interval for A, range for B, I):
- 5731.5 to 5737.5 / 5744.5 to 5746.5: 1.08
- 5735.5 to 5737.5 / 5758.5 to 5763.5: 1.00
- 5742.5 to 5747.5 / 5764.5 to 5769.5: 1.00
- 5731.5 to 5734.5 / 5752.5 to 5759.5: 1.06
